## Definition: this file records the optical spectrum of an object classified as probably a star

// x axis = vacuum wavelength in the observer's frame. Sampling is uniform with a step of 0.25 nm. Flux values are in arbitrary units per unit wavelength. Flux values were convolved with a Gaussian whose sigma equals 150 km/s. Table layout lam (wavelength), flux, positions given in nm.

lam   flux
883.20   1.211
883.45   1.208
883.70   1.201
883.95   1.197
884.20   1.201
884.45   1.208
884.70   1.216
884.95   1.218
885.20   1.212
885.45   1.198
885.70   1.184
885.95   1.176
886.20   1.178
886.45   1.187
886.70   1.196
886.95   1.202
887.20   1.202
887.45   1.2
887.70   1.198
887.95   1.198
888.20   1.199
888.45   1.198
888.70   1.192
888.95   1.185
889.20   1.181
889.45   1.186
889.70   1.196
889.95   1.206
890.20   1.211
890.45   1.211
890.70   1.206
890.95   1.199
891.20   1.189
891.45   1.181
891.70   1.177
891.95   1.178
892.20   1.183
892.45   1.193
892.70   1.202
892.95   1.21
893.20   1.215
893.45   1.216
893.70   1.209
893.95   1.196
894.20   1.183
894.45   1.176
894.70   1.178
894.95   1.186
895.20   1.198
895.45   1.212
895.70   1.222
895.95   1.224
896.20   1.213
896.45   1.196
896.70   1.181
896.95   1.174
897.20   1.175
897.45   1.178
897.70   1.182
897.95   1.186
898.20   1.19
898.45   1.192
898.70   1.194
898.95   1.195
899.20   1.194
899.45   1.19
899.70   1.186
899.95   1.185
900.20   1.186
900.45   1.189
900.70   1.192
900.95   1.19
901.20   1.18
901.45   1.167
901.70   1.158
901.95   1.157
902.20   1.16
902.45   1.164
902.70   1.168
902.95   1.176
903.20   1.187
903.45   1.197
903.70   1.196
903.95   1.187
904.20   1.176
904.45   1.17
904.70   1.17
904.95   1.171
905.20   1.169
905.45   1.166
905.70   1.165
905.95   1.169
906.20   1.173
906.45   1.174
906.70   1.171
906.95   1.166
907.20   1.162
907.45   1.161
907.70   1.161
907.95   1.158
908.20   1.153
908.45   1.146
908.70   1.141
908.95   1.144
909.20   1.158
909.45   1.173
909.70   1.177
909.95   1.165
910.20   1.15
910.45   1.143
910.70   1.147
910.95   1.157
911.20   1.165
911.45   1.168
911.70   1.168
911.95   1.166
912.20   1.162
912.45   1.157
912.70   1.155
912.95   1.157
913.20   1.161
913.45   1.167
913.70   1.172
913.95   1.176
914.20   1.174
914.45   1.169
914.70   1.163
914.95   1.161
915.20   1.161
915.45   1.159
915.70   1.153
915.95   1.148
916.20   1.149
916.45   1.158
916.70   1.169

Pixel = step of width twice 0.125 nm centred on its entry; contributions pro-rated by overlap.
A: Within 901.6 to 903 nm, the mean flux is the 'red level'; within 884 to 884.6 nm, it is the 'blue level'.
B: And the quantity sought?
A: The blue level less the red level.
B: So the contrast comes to 0.041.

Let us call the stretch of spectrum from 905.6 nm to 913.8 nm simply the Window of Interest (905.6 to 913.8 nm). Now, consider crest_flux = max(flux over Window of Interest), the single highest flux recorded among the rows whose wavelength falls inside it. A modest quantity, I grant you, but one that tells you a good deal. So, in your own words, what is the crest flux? 1.177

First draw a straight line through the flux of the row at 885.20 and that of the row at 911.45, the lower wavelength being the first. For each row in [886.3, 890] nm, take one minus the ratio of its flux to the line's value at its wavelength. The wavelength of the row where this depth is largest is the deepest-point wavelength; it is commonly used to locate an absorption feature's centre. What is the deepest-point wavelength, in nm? 889.20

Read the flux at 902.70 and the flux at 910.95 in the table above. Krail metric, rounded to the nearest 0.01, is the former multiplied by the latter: 1.35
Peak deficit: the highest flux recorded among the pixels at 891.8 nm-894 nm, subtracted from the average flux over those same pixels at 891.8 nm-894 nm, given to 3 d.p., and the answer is -0.016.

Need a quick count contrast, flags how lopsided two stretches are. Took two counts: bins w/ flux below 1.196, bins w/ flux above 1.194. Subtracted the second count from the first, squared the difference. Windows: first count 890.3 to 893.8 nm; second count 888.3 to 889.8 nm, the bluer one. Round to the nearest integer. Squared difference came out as 16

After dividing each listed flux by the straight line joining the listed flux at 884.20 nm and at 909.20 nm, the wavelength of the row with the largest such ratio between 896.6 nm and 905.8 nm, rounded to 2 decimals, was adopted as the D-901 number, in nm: 903.45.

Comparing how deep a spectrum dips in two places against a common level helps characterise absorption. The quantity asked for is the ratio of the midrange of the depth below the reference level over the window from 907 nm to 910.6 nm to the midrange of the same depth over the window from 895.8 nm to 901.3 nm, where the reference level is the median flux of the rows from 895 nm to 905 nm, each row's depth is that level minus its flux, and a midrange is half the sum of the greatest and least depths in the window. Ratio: -2.1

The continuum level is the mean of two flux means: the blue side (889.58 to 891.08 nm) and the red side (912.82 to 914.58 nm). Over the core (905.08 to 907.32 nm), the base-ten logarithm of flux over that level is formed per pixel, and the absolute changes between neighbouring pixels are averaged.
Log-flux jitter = 0.0012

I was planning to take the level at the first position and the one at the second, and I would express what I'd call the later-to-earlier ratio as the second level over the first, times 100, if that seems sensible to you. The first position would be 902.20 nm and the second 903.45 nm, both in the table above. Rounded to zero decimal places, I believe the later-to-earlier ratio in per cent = 103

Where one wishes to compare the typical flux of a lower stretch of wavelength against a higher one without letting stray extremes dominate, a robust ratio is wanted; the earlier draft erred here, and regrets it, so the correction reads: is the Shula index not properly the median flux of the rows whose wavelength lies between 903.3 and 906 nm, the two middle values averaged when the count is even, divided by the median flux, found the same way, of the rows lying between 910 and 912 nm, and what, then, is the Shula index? 1.01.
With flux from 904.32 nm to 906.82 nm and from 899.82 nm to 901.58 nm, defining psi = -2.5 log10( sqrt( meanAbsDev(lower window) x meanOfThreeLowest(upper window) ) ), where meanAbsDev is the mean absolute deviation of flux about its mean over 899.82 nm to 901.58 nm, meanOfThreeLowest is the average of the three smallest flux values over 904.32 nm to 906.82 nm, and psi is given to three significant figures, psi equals 2.69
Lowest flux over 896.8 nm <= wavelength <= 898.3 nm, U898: 1.174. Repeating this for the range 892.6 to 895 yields 1.176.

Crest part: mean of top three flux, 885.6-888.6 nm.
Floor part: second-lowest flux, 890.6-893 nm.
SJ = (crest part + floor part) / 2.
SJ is 1.190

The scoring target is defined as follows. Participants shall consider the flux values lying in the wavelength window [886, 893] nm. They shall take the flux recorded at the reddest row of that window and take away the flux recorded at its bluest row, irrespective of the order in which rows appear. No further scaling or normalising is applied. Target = 0.032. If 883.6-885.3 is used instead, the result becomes 0.011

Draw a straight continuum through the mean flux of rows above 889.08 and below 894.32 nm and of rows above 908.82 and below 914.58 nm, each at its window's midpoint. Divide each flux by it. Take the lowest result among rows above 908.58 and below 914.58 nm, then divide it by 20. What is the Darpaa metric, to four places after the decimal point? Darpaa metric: 0.0489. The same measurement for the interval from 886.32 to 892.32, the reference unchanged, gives 0.0492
